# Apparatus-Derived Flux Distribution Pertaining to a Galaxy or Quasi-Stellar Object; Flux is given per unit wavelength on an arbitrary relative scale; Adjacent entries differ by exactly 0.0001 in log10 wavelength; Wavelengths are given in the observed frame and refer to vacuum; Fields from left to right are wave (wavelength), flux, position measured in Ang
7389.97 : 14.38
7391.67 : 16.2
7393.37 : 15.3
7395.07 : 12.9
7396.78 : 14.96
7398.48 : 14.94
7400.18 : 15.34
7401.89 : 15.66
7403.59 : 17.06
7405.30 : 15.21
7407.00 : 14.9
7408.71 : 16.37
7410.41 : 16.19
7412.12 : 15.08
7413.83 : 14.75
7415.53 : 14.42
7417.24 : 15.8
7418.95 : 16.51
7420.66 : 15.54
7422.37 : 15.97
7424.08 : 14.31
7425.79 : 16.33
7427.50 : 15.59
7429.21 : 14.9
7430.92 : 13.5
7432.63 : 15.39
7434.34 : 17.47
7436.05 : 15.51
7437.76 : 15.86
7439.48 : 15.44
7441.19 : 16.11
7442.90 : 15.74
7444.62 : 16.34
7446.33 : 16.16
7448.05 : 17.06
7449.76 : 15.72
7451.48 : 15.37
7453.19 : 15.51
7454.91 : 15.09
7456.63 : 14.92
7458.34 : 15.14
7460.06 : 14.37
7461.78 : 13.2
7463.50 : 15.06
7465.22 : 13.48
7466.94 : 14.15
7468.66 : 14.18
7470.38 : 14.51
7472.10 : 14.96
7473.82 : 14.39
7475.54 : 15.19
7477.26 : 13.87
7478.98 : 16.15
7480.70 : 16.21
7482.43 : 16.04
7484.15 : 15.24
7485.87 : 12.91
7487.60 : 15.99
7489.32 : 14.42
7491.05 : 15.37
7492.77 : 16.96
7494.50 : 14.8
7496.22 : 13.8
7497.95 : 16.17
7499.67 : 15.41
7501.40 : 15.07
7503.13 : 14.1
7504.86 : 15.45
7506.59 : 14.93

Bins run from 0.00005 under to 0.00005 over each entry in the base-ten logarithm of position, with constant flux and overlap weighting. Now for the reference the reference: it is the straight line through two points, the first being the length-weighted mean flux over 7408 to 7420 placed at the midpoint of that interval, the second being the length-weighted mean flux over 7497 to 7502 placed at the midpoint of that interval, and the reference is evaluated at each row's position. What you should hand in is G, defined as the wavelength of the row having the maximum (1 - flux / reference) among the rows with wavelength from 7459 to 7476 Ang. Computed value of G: 7461.78 Ang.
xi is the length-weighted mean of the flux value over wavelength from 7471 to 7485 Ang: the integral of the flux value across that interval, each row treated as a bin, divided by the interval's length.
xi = 15.2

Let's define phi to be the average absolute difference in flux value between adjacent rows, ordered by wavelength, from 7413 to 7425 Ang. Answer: 0.91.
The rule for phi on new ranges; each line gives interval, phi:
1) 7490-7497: 1.58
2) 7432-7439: 1.46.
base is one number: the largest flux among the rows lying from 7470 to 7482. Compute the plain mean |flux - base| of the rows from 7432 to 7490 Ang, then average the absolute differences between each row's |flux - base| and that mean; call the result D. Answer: 0.7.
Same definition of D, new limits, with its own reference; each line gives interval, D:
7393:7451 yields 0.5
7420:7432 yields 0.8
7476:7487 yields 1.1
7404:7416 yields 0.5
